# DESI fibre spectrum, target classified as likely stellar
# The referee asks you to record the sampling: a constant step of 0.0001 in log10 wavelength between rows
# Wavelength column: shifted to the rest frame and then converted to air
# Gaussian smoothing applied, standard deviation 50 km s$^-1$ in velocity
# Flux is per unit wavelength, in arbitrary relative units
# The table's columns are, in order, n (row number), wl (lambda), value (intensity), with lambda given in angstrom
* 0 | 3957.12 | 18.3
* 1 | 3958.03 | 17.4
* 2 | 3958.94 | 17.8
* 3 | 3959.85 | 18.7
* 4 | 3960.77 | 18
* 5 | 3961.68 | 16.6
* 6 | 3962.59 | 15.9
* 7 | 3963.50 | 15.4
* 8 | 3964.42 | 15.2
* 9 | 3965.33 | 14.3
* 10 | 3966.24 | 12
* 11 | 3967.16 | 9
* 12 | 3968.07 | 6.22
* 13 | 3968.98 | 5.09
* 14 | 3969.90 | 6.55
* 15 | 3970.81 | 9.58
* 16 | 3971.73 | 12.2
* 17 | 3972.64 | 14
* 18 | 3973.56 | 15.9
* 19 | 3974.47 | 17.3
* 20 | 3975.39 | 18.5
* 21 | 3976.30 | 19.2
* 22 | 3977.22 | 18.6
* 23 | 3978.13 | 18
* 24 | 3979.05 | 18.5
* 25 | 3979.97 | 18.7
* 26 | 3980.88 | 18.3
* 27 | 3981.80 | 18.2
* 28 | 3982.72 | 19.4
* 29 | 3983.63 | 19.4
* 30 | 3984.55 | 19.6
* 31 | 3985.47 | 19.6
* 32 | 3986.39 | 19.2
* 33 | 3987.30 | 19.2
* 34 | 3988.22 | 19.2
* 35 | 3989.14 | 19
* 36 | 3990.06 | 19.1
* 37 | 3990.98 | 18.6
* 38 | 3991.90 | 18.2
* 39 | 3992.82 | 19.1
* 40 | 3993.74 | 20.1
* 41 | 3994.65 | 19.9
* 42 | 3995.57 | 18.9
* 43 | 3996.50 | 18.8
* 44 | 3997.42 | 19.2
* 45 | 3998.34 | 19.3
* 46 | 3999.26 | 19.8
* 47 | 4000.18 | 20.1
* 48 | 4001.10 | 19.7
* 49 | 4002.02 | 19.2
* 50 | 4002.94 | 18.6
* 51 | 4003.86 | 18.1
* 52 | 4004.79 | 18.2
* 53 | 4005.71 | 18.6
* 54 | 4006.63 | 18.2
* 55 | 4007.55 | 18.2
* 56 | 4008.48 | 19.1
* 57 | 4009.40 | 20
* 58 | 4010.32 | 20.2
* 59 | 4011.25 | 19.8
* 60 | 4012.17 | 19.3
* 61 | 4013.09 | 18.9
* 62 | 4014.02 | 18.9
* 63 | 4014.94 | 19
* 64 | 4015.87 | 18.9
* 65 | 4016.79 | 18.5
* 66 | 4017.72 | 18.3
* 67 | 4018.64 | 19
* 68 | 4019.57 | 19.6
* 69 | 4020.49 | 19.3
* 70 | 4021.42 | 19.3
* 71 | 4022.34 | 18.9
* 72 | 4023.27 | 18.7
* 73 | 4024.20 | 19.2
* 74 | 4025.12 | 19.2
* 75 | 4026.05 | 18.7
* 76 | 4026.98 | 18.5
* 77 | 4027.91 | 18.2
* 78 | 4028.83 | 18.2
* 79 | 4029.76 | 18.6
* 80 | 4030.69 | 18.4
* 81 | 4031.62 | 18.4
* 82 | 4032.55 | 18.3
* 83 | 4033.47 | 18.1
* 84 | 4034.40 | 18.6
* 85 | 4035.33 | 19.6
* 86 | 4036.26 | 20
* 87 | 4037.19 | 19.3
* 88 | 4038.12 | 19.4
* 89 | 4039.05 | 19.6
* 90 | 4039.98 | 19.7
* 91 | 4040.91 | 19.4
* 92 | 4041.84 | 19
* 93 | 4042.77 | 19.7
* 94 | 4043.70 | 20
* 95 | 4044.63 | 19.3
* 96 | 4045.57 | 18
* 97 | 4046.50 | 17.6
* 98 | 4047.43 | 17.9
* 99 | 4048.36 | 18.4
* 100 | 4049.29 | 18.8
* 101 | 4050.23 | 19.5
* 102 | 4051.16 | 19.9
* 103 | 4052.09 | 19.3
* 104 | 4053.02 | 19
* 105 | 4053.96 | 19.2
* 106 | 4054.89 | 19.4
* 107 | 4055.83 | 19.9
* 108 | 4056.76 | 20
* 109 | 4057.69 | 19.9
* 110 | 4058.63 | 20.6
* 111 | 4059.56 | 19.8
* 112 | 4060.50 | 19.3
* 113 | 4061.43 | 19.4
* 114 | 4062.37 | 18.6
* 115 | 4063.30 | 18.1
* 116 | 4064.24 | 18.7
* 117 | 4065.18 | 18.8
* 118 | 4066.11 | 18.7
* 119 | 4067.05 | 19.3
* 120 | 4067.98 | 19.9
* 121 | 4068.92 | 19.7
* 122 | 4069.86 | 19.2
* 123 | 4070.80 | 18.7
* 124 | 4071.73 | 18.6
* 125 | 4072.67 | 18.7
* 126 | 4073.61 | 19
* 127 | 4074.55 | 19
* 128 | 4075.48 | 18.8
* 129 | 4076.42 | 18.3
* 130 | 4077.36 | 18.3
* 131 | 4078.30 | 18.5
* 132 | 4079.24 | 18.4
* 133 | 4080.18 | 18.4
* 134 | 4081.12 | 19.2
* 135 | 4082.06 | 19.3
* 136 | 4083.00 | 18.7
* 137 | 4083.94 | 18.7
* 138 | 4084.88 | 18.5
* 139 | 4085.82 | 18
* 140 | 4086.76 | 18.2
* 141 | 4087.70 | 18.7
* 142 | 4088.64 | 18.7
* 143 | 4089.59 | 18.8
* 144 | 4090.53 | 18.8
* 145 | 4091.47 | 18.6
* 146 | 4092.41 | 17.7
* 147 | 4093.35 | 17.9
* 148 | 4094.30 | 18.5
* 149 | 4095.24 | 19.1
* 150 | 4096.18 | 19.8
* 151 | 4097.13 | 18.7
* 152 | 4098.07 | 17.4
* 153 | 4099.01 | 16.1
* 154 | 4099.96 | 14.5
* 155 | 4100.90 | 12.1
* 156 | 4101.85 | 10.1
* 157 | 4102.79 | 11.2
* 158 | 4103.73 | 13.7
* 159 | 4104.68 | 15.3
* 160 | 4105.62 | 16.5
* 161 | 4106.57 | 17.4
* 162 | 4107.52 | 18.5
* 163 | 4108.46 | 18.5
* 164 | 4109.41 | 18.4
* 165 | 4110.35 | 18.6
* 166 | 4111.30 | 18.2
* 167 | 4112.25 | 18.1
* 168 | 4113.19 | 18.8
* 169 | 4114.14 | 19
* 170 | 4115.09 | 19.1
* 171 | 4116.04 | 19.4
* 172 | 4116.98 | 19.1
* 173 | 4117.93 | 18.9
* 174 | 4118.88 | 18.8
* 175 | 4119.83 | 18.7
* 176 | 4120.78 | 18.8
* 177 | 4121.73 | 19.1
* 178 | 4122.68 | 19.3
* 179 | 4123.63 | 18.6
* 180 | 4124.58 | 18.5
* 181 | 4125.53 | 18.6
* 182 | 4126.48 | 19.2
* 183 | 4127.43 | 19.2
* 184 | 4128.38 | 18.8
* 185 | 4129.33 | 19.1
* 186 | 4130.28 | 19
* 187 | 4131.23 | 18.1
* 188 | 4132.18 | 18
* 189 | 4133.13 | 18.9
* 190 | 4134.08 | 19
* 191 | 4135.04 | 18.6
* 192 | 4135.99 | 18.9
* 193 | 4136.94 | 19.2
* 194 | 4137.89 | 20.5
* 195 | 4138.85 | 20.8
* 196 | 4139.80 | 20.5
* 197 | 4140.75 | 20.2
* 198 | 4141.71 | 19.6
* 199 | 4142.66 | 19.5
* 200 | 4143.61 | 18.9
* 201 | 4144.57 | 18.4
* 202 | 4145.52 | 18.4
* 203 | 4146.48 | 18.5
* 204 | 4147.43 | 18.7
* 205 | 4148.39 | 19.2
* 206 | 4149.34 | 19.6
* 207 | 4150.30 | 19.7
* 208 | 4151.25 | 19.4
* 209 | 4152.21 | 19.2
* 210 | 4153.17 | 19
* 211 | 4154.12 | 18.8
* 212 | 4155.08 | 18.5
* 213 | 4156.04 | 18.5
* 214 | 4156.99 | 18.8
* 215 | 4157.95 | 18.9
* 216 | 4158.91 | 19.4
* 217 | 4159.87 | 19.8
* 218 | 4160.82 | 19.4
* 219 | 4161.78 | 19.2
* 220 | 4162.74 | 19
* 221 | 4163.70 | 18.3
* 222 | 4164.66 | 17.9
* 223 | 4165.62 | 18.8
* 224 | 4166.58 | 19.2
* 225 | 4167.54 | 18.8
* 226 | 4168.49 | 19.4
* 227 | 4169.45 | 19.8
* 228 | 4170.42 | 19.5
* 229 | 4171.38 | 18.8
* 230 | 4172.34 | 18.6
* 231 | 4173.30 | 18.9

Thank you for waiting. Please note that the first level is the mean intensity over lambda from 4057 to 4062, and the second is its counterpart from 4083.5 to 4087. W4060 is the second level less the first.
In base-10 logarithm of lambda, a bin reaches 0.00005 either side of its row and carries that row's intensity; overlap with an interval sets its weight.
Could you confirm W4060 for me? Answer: -1.4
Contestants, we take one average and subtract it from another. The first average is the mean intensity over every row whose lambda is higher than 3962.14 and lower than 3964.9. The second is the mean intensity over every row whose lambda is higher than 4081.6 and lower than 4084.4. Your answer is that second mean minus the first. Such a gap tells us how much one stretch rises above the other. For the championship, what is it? 3.4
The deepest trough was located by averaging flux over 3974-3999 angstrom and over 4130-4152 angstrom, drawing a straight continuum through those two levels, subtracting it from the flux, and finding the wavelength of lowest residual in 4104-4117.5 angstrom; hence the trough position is 4104.68 angstrom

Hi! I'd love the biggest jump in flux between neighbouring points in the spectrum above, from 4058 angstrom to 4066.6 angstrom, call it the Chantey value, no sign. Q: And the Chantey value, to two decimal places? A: 0.80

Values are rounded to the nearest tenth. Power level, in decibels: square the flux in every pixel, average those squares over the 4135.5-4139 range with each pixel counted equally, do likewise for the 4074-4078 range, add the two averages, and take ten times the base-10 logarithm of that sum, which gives 28.7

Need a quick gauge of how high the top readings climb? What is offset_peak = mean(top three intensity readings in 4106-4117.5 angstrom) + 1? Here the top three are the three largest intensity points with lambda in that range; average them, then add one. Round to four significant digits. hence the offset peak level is 20.20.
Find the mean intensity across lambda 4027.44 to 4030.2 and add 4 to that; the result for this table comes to 22.3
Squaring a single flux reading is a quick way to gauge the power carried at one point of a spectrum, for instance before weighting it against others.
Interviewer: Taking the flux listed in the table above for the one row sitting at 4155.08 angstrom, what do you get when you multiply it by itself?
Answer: 342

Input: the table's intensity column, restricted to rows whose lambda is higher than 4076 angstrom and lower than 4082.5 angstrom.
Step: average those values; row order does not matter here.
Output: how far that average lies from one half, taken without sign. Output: 18.1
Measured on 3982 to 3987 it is 18.9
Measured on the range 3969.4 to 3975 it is 12.1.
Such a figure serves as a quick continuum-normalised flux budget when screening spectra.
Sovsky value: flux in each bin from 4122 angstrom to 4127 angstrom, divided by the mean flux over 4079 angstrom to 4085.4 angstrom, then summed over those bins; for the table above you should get 5.0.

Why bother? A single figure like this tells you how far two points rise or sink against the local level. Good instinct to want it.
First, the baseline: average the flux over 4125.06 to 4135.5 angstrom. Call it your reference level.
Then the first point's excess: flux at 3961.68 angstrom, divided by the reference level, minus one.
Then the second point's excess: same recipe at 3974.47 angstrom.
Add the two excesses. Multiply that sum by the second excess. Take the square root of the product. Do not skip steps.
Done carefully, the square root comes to 0.123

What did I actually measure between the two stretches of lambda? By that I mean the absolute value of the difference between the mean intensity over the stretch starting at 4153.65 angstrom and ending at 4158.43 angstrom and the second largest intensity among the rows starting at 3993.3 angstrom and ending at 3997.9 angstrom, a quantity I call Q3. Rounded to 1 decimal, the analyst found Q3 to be 1.2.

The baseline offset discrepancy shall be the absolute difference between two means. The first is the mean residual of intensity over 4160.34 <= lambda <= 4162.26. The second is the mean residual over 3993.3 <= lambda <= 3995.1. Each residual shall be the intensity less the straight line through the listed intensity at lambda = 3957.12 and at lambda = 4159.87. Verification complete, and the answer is 1.94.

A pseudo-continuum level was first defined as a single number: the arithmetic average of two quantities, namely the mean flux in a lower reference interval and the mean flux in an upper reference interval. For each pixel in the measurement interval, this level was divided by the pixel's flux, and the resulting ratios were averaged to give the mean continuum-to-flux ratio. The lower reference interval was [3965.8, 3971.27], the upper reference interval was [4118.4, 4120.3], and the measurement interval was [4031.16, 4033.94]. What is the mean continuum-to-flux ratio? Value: 0.734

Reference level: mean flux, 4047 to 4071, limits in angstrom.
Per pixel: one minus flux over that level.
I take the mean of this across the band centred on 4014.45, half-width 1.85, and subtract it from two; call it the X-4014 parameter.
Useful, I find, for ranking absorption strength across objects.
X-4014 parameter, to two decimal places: 1.98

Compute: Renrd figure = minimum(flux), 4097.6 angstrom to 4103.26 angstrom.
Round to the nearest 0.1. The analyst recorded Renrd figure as 10.1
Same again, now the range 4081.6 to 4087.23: 18.0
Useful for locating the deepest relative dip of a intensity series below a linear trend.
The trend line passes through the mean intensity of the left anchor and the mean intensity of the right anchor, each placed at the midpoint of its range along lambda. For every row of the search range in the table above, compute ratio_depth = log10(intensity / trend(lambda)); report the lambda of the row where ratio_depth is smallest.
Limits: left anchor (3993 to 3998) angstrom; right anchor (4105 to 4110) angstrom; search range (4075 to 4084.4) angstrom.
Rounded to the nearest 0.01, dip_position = 4076.42 angstrom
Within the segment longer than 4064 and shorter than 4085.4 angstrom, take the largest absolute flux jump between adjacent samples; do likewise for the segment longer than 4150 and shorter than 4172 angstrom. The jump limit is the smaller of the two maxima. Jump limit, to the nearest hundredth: 0.80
